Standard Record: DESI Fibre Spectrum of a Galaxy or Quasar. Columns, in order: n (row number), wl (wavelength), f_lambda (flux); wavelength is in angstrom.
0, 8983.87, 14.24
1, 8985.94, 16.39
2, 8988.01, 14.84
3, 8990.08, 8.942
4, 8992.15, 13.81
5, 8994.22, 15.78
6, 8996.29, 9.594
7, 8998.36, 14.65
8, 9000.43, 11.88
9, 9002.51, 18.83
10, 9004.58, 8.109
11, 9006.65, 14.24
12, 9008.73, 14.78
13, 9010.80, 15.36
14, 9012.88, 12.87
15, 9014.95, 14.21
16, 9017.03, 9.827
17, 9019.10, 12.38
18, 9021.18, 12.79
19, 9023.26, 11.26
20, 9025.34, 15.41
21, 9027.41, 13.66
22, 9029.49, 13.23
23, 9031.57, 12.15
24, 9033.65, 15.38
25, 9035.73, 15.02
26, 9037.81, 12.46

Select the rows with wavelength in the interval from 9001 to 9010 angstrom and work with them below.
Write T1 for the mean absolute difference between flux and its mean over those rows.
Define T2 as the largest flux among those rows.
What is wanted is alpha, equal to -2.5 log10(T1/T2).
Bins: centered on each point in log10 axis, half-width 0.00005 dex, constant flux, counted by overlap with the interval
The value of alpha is 2.02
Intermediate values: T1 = 2.9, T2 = 18.83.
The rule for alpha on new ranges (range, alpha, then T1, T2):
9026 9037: 2.91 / 1.0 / 15.38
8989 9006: 1.97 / 3.1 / 18.83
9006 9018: 2.55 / 1.5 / 15.36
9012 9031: 2.83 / 1.1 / 15.41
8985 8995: 2.25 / 2.1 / 16.39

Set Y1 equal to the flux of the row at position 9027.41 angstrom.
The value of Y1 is 13.66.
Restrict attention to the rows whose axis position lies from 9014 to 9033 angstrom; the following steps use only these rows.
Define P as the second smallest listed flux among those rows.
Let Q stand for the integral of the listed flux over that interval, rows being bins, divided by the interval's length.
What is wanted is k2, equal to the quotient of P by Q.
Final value 0.88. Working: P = 11.26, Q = 12.8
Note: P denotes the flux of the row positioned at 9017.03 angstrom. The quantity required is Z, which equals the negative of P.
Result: -9.8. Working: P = 9.827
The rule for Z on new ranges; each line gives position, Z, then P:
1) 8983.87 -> -14.2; 14.24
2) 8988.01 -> -14.8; 14.84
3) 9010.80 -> -15.4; 15.36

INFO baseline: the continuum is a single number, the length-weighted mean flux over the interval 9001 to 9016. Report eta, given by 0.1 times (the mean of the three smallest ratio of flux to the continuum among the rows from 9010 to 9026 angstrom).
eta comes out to 0.080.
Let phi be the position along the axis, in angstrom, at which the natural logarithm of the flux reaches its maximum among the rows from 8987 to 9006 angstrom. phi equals 9002.51 angstrom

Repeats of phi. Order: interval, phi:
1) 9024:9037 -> 9025.34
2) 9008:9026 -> 9025.34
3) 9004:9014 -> 9010.80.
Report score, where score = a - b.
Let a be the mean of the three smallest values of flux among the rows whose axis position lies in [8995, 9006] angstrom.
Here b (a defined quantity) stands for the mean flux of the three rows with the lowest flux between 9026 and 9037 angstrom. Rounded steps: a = 9.9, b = 13.0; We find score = -3.15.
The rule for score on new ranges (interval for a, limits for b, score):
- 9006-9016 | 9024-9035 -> 0.76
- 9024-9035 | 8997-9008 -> 1.60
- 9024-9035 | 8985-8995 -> 0.48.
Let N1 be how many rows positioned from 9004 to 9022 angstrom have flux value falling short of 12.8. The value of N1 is 4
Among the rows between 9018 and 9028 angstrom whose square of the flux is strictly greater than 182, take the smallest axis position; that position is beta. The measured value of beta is 9025.34 angstrom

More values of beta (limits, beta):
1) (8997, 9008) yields 8998.36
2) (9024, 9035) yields 9025.34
